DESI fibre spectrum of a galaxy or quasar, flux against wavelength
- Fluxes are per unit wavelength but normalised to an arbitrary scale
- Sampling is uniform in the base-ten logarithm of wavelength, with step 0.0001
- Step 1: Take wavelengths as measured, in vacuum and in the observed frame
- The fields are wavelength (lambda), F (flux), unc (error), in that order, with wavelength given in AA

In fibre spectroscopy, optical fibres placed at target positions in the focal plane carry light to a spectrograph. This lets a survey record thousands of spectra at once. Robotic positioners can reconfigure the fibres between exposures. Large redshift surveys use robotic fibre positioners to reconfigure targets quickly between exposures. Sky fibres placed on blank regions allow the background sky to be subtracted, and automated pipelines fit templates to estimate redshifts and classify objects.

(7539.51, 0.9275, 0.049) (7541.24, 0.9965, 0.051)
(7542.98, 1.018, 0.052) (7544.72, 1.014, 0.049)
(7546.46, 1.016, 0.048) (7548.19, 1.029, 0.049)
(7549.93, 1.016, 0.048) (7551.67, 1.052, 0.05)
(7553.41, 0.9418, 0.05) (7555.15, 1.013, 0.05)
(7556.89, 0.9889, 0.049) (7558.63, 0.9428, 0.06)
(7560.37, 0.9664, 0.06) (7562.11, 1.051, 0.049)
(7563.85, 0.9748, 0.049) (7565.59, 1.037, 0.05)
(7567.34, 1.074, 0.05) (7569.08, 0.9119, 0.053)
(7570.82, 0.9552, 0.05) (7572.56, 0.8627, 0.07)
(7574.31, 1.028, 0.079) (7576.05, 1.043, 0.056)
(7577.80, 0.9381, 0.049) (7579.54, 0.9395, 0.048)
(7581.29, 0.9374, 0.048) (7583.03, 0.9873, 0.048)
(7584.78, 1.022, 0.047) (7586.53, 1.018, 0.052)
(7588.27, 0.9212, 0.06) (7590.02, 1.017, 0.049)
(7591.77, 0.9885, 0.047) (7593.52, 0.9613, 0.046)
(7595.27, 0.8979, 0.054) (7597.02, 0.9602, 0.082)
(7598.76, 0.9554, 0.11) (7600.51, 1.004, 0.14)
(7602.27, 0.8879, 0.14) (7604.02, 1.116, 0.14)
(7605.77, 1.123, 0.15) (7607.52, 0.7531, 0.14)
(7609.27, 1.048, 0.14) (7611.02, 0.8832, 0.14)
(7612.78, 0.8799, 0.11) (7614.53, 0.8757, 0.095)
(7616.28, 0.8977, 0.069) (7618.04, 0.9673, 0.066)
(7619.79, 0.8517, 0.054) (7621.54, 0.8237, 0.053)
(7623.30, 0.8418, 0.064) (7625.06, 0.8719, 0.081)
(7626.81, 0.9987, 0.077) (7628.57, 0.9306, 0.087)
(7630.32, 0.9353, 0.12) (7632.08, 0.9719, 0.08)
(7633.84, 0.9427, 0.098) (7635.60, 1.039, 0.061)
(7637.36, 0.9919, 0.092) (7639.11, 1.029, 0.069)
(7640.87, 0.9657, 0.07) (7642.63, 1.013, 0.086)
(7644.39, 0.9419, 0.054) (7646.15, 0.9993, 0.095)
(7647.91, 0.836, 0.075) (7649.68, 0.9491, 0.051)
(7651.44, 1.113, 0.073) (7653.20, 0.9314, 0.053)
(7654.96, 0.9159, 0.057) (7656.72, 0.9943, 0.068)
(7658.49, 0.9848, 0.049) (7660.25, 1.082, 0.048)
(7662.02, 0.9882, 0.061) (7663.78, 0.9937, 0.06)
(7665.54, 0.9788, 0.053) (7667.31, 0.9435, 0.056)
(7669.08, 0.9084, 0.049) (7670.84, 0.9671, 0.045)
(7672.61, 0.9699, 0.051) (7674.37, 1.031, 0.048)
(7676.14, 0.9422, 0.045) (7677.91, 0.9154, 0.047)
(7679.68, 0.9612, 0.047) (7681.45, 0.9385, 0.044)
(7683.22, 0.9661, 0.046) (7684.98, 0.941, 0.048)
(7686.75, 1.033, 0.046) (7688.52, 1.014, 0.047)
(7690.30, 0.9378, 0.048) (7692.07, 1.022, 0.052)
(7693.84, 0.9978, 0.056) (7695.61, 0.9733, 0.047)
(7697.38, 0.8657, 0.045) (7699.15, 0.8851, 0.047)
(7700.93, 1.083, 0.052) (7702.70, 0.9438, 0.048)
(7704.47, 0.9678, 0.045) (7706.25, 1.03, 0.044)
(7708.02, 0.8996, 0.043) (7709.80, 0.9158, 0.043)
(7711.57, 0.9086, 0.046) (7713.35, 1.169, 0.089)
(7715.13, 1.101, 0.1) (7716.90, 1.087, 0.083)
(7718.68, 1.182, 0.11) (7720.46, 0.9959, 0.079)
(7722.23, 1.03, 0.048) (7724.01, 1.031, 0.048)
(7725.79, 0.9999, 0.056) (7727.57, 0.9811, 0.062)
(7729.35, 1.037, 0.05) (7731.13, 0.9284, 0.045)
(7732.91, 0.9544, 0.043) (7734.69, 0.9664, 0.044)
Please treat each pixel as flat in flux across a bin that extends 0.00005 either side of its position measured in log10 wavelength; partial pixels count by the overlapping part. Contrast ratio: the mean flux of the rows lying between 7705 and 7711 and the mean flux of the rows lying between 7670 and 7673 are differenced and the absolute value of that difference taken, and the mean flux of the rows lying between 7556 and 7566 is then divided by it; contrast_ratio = 50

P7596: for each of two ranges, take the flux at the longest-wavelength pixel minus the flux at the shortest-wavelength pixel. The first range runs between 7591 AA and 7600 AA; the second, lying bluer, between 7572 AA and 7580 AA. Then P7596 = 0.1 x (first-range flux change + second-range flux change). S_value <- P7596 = 0.004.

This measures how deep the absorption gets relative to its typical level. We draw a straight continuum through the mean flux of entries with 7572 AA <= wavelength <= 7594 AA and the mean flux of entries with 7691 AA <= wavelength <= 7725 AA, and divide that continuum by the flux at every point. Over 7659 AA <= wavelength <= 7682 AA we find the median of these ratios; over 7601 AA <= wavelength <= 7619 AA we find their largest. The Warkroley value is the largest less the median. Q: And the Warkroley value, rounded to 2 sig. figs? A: 0.27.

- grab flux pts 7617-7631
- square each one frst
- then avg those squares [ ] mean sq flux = 0.82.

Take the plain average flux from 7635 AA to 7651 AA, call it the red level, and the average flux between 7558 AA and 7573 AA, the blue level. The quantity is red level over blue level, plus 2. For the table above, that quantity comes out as 3.00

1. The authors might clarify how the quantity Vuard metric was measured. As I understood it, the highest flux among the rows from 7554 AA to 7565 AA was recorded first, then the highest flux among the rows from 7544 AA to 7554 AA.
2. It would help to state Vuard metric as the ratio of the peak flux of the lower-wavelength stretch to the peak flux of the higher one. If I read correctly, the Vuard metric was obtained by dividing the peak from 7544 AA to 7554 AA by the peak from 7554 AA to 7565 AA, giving 1.00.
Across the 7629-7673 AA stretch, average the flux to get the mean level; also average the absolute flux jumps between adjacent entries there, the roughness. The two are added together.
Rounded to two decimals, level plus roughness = 1.04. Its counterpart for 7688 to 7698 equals 1.03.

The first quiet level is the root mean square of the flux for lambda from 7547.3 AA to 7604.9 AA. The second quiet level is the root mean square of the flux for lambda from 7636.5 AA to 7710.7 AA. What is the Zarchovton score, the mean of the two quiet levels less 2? -1.02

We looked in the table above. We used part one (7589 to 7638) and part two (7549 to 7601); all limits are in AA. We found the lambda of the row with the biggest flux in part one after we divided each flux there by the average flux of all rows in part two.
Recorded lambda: 7605.77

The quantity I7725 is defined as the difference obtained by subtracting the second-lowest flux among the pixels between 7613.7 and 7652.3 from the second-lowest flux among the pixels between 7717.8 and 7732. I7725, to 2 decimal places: 0.15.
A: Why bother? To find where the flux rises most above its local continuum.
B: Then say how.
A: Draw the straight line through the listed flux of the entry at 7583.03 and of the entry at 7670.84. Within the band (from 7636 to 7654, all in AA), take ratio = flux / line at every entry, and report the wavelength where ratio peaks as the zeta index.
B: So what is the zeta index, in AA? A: 7651.44 AA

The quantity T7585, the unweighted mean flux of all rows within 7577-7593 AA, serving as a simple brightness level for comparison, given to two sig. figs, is 0.97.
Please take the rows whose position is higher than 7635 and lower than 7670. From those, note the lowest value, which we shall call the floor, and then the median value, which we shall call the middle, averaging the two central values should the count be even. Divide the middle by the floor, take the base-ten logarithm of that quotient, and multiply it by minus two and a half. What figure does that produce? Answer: -0.18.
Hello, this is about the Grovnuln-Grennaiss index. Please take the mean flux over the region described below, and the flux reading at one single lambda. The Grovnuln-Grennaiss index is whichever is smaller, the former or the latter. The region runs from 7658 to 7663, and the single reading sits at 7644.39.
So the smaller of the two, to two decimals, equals 0.94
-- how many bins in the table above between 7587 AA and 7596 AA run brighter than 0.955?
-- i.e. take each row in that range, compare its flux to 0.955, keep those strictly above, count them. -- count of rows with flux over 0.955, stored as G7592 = 3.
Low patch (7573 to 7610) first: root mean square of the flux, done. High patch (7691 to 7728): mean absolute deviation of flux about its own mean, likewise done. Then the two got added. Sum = 1.05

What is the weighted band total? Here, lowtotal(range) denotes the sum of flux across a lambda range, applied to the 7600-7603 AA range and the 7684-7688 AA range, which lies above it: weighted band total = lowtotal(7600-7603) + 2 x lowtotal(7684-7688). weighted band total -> 5.84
